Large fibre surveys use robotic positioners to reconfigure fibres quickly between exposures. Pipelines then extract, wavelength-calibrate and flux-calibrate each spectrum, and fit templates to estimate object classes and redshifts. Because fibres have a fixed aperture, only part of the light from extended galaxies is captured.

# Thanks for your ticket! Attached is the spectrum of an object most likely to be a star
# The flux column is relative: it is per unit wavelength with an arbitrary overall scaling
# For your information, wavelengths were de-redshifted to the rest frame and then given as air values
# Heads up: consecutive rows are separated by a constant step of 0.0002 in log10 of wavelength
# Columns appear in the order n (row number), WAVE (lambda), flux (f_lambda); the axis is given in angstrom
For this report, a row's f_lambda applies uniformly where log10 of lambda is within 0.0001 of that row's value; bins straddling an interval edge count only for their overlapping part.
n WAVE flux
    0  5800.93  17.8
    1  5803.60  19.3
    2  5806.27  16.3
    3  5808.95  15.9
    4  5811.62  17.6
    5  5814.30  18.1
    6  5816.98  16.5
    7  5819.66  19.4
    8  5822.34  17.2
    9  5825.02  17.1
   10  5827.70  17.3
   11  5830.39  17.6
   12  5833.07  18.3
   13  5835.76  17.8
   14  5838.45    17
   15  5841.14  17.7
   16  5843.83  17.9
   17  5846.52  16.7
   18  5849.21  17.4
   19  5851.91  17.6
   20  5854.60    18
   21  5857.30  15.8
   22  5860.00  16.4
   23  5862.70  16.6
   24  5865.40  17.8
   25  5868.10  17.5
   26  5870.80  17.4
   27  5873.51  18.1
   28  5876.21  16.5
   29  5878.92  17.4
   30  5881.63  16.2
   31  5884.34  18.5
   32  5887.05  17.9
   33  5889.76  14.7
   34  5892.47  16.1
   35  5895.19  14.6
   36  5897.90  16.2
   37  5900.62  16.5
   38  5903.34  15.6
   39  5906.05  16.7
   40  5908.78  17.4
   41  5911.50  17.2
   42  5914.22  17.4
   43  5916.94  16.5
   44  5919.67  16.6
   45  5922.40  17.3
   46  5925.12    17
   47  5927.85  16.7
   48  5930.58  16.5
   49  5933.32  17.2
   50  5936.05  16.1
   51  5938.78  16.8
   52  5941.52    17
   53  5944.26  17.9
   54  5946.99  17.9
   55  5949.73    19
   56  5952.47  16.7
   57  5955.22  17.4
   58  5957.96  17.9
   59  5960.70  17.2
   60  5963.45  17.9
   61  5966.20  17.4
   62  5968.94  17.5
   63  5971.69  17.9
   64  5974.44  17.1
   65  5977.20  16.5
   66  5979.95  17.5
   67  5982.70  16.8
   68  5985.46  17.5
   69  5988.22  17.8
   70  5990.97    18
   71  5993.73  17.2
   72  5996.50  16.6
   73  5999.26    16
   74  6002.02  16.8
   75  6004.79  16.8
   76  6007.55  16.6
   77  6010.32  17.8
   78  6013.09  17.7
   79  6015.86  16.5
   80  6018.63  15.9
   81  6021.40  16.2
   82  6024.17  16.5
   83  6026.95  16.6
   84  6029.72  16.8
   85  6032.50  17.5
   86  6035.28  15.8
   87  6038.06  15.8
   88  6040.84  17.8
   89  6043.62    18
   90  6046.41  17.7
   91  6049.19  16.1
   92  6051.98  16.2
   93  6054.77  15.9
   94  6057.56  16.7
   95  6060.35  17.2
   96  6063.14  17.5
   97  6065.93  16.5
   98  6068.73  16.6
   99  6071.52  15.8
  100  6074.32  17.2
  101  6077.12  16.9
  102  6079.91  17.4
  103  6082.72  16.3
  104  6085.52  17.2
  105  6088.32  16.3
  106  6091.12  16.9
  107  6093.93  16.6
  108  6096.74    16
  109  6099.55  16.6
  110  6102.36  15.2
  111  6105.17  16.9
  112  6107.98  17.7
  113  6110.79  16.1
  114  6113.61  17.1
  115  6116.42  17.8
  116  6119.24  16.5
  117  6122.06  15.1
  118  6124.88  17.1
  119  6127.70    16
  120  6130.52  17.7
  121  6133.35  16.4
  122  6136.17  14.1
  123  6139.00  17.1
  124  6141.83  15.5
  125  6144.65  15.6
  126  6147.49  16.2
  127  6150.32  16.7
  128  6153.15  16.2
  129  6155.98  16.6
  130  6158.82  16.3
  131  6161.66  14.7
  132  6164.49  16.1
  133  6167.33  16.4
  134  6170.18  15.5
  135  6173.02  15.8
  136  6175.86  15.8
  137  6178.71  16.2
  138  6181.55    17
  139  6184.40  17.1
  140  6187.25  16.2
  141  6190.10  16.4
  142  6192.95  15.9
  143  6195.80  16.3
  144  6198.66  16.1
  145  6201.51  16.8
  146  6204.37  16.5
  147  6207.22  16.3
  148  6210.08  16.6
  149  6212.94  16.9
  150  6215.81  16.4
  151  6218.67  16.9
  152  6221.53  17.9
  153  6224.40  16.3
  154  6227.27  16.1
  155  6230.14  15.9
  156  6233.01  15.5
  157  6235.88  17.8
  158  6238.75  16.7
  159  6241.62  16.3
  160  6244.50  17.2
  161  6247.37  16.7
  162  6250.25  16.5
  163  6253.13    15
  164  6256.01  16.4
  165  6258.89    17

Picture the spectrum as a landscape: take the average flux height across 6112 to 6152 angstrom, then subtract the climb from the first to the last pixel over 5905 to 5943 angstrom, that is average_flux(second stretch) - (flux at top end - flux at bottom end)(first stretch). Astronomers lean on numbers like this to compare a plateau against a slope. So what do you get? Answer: 16.0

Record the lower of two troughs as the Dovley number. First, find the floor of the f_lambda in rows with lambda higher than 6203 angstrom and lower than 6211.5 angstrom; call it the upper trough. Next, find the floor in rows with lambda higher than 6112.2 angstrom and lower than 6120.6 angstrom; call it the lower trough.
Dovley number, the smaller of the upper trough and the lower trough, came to 16.3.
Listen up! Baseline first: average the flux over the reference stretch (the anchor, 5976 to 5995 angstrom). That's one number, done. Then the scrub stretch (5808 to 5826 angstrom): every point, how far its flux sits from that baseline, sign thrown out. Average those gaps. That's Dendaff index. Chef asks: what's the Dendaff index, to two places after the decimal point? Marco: 0.82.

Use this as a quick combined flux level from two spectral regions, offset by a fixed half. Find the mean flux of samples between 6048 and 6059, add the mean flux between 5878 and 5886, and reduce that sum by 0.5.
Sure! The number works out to 33.1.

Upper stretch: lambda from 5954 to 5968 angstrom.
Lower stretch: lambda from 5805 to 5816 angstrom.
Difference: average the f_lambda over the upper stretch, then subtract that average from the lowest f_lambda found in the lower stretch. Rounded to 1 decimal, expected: -1.7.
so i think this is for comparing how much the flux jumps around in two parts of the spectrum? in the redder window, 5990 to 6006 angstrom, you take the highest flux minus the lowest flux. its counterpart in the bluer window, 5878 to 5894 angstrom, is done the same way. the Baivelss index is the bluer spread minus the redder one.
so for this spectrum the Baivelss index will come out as 1.8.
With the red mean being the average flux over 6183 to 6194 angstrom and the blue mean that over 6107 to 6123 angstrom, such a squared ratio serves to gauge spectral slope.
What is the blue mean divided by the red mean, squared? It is 1.04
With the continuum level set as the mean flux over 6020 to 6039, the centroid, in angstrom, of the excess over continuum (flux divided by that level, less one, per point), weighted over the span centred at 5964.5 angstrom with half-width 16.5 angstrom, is 5962.6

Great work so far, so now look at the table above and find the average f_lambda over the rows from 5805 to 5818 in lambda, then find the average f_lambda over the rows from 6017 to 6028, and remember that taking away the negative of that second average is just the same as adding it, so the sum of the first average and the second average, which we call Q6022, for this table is 33.2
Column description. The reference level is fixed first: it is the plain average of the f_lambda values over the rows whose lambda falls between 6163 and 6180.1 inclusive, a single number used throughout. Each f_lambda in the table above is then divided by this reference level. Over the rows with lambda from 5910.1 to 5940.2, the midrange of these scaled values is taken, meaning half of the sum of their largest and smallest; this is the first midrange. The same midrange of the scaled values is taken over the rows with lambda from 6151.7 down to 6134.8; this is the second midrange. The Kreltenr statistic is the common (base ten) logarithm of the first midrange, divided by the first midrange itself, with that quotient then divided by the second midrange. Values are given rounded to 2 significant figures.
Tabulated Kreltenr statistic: 0.020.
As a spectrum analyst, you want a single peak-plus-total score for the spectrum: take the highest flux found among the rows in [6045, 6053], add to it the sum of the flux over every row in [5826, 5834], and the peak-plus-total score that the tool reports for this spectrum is 71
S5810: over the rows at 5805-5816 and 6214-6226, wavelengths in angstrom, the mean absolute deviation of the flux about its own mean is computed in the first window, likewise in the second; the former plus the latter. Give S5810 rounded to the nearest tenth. 1.4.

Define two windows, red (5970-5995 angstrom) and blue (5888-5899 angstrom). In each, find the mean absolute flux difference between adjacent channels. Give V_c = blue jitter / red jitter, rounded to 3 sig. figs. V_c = 2.35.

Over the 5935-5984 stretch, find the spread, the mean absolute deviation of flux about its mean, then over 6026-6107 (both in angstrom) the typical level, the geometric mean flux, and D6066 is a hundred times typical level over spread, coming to 3201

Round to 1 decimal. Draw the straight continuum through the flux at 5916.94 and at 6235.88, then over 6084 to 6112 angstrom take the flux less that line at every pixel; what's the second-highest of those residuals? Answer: 0.0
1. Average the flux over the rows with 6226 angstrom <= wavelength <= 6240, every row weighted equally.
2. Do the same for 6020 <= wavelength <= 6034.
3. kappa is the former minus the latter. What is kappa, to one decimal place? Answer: -0.3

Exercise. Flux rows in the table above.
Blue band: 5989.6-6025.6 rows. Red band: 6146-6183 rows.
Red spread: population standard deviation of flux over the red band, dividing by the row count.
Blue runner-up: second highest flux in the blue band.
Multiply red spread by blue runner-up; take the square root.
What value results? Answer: 3.2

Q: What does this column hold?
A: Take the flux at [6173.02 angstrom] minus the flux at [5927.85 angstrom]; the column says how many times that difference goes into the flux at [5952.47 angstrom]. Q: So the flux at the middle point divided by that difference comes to -18.6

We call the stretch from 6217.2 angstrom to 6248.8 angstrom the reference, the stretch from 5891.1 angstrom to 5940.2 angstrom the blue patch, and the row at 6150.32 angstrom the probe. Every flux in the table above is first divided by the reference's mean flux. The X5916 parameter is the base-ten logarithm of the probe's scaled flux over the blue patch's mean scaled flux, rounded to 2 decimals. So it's 0.00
